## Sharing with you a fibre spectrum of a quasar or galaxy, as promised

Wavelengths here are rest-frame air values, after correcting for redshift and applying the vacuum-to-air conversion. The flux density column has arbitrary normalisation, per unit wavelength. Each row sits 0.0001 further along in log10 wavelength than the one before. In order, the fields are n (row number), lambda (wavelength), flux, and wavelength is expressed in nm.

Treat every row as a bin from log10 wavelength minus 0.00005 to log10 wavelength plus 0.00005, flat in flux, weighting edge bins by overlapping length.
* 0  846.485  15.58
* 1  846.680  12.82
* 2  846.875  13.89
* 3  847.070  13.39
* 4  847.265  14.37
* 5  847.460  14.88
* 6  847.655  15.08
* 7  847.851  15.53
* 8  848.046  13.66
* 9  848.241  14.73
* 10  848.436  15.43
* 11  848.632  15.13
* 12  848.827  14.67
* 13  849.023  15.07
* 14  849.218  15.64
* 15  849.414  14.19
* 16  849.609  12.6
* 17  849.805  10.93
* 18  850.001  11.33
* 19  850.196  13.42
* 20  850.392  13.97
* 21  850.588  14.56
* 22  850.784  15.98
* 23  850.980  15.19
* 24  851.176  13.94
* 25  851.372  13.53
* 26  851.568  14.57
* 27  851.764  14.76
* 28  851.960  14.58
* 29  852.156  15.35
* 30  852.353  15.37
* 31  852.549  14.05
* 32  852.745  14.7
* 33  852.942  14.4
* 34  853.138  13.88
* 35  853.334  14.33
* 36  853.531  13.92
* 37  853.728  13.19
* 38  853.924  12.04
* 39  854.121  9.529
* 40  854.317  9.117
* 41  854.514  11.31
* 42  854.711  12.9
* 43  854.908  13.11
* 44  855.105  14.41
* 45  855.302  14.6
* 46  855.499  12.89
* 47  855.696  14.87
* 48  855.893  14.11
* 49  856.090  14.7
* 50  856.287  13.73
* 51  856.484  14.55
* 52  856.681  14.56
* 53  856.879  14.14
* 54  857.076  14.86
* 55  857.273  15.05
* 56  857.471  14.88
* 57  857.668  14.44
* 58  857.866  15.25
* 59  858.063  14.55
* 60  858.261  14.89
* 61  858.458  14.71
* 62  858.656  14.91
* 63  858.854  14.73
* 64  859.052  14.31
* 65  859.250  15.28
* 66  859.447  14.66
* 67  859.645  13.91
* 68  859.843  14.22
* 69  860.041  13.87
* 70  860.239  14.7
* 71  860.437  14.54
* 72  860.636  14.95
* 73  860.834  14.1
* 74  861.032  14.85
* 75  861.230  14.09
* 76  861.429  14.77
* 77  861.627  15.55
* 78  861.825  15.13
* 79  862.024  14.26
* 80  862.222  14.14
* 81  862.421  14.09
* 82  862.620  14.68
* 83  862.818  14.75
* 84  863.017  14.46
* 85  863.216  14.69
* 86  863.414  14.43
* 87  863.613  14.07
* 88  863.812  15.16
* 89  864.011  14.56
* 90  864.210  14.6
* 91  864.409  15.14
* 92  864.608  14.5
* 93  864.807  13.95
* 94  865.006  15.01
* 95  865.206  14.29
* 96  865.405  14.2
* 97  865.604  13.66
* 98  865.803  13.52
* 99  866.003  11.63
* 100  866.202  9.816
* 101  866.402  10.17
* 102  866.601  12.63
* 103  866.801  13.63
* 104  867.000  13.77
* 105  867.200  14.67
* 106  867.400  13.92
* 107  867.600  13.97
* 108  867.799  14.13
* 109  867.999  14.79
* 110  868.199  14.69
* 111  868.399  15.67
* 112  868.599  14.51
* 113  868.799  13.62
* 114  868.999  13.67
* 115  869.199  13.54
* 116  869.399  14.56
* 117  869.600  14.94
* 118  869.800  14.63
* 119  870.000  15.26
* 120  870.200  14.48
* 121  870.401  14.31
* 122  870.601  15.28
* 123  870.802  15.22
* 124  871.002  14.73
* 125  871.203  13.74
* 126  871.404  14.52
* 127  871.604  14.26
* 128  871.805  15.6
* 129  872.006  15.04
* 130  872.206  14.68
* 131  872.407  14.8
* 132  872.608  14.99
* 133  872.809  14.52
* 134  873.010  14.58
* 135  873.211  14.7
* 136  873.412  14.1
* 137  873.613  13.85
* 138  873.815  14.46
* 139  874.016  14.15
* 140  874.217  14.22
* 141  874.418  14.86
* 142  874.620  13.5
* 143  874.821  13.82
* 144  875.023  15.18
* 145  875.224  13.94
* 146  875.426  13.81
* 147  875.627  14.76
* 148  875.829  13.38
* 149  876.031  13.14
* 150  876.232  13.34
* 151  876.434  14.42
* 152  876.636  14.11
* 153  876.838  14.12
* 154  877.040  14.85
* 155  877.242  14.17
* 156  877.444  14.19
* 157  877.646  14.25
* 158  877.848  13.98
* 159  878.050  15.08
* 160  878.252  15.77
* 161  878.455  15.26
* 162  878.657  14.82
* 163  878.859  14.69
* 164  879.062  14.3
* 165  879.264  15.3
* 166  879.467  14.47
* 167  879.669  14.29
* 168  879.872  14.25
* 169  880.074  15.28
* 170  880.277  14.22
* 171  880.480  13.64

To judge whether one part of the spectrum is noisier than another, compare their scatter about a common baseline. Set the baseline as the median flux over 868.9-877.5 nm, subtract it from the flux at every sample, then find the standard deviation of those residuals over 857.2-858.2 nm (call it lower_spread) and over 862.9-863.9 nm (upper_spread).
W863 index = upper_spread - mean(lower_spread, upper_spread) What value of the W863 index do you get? 0.03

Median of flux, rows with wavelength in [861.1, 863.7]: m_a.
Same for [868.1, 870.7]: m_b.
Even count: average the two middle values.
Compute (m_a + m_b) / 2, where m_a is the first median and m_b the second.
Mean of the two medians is 14.51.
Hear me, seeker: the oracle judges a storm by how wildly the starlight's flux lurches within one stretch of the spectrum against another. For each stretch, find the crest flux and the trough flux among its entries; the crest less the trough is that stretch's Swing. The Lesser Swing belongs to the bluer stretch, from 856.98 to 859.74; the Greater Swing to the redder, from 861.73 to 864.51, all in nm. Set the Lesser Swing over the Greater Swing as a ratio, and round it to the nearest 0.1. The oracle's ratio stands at 1.3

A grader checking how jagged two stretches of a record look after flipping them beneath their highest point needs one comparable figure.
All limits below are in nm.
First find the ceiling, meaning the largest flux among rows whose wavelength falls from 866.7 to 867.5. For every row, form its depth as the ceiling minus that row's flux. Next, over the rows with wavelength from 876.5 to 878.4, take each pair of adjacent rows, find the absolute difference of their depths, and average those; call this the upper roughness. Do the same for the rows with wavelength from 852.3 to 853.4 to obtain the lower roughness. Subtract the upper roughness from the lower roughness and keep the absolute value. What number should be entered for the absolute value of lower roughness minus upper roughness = 0.20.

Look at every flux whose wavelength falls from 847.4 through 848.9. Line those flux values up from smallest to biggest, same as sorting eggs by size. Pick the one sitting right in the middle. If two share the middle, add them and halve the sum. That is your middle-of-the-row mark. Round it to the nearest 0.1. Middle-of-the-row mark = 15.0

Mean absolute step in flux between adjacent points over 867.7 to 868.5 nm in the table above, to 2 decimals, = 0.58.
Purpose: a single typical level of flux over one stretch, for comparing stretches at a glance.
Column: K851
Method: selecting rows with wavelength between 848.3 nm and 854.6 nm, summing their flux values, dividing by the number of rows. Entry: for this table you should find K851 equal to 13.8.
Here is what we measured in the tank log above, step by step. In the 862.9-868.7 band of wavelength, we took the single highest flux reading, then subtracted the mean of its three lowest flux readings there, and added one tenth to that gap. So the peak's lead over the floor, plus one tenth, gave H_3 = 5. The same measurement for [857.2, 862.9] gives 2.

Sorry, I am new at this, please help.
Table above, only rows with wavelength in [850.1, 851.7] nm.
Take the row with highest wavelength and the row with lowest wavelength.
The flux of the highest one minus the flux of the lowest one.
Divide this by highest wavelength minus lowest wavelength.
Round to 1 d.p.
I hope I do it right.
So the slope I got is 0.8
